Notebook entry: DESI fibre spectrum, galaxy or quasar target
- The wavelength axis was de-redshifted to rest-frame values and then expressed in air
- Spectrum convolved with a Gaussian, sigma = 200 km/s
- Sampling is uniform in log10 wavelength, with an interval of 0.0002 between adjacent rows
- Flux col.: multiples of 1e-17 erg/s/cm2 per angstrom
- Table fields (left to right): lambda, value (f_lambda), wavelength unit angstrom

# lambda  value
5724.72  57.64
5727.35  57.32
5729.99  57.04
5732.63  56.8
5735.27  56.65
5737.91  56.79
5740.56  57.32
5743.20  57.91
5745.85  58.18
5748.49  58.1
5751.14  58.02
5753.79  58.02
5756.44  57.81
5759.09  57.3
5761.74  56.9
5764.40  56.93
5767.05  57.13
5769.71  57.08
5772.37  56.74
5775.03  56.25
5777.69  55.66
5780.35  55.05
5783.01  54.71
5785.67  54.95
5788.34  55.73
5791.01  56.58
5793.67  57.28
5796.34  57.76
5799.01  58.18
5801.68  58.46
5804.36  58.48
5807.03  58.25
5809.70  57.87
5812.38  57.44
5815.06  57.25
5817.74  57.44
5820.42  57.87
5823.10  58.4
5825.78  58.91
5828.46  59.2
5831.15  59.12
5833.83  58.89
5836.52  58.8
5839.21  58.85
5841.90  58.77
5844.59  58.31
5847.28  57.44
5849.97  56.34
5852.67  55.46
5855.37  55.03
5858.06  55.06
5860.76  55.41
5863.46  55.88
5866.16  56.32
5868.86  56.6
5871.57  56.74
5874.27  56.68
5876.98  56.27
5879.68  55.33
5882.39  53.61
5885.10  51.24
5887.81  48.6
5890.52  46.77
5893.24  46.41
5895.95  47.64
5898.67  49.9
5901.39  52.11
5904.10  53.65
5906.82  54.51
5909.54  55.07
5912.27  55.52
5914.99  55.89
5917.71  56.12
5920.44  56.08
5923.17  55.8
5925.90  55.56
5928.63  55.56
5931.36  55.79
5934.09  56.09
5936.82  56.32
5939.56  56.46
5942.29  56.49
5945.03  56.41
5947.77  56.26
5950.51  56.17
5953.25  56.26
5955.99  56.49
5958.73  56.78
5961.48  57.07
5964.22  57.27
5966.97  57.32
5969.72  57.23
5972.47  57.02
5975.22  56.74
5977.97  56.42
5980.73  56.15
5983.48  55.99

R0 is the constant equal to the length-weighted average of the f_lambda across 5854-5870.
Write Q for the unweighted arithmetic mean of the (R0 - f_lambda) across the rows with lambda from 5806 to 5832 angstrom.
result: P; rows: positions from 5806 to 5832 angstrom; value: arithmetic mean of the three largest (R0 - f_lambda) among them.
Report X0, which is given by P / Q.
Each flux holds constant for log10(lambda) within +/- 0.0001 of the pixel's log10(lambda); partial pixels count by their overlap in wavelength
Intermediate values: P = -1.7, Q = -2.5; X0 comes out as 0.7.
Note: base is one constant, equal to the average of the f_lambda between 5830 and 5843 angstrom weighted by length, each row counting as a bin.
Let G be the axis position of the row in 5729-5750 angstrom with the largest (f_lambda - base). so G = 5745.85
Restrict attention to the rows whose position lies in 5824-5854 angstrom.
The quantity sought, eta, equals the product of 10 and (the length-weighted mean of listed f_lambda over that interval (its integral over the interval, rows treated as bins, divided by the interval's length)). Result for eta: 582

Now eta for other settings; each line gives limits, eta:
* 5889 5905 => 493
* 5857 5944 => 542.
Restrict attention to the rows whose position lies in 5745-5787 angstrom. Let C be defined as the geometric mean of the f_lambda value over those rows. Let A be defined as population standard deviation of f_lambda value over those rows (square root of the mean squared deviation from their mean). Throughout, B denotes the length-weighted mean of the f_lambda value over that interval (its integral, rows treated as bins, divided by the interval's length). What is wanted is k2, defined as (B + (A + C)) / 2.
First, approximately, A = 1.1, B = 56.8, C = 56.8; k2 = 57.4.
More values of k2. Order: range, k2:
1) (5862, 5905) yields 54.5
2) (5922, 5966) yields 56.5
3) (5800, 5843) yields 58.7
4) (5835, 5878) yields 57.4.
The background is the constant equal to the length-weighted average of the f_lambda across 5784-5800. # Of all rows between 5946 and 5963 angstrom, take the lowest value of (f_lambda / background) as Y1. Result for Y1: 0.99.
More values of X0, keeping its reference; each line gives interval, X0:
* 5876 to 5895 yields 1.9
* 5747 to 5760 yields 0.9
